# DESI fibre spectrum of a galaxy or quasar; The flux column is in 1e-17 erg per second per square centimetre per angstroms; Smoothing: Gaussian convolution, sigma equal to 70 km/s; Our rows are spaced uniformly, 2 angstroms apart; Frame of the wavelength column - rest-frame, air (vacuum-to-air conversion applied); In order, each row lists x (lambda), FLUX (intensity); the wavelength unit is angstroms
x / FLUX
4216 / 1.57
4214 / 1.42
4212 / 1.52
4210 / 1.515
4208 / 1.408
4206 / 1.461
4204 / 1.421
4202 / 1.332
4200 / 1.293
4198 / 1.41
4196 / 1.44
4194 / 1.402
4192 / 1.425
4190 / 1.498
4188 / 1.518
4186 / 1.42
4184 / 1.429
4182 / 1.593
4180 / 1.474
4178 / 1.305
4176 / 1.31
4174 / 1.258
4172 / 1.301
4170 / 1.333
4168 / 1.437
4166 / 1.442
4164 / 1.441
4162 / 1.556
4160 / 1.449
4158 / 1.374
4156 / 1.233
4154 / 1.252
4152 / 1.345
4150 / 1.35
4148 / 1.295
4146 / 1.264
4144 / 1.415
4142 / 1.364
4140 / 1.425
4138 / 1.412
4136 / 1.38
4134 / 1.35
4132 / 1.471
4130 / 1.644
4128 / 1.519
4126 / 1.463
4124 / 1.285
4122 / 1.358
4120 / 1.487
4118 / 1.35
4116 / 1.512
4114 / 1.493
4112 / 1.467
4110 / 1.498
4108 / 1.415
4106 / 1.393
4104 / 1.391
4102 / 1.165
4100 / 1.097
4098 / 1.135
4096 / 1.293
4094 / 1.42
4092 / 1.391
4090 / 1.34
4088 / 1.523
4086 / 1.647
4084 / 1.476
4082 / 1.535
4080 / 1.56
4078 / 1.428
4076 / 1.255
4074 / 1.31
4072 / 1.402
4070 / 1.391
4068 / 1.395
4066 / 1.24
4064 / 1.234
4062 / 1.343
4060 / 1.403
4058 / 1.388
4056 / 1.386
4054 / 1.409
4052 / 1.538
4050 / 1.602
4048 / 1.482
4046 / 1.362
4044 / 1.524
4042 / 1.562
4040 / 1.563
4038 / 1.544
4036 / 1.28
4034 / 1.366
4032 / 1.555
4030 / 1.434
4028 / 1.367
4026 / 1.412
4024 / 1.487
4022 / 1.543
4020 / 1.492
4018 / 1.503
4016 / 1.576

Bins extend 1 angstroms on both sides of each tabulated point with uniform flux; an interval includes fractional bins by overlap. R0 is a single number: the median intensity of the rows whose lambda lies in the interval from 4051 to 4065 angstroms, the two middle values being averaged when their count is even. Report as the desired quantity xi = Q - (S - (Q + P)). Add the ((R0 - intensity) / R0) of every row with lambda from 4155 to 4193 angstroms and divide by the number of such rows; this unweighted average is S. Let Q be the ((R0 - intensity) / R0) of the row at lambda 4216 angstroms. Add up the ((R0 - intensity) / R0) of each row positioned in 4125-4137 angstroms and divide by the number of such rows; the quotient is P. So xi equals -0.31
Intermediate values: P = -0.06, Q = -0.13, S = -0.016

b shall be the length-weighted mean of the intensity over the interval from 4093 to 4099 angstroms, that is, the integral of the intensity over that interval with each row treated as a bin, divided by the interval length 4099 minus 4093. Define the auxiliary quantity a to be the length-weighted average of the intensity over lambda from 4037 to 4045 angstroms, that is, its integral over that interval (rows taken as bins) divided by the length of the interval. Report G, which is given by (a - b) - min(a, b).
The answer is -1.02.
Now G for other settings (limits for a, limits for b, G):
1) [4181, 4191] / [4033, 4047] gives -1.42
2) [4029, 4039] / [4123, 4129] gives -1.41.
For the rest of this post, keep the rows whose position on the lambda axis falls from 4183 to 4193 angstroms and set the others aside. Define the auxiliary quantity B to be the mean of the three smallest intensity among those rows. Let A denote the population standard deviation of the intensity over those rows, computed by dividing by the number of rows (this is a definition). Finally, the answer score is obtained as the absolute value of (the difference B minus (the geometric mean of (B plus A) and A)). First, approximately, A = 0.041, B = 1.425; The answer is 1.18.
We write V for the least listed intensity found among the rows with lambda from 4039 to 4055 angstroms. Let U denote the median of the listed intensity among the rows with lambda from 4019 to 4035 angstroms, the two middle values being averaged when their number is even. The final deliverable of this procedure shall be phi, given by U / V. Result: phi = 1.07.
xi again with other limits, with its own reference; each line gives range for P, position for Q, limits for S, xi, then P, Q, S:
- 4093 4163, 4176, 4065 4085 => 0.13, 0.01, 0.06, -0.008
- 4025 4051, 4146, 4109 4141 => 0.16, -0.06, 0.09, -0.041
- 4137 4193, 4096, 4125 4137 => 0.20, 0.00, 0.07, -0.060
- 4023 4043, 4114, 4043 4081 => -0.19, -0.05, -0.08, -0.011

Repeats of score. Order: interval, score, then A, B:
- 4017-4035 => 1.07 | 0.067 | 1.382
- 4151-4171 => 0.92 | 0.094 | 1.273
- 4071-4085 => 0.94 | 0.104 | 1.322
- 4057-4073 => 0.97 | 0.067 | 1.272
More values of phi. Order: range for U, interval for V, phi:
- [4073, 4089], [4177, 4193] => 1.15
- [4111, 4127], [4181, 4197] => 1.04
